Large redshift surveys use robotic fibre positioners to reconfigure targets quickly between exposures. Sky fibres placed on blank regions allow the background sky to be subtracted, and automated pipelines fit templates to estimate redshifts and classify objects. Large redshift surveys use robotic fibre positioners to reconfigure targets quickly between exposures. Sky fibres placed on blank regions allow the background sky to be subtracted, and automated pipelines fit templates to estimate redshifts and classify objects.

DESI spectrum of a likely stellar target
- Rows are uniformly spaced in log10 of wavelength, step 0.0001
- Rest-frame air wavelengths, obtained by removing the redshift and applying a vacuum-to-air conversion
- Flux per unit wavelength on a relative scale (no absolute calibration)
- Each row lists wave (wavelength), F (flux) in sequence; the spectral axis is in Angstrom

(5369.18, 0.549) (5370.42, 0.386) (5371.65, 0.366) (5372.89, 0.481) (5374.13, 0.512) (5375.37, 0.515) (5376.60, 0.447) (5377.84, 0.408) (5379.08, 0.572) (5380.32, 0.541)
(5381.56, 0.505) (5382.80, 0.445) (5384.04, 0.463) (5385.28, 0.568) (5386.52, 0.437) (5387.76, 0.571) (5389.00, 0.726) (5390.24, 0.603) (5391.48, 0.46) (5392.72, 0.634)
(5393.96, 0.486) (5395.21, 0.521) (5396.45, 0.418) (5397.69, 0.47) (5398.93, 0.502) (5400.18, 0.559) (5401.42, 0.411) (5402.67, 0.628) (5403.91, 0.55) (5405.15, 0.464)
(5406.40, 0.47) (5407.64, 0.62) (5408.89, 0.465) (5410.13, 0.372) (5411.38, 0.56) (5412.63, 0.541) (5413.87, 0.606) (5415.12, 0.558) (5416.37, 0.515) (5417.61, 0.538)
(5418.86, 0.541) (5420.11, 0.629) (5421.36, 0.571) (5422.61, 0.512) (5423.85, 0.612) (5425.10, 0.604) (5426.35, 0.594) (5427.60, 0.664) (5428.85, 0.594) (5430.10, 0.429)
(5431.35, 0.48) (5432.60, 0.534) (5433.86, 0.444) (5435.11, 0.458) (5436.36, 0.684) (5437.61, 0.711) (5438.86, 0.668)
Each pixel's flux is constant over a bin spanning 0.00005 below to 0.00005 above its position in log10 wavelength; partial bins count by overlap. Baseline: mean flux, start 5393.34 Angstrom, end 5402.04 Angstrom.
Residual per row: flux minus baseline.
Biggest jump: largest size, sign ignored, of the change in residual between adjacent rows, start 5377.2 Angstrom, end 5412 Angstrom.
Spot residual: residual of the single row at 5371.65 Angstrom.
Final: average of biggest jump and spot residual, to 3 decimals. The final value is 0.051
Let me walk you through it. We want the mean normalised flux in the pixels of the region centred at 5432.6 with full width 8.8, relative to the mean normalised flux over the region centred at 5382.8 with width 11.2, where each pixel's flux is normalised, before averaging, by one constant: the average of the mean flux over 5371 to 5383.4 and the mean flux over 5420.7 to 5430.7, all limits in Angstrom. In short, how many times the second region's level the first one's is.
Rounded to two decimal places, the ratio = 1.03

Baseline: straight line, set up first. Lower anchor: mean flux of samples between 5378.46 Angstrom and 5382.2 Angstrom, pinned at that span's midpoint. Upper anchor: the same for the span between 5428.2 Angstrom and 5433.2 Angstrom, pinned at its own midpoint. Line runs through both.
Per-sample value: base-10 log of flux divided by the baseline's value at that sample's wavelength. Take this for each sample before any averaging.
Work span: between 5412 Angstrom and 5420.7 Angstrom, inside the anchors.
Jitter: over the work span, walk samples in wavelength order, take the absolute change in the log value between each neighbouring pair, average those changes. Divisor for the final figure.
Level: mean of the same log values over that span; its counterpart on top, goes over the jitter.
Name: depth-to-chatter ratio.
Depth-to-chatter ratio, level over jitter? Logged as 1.0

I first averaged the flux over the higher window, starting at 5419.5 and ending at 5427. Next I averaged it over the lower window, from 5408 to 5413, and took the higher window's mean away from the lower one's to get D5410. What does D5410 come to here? -0.10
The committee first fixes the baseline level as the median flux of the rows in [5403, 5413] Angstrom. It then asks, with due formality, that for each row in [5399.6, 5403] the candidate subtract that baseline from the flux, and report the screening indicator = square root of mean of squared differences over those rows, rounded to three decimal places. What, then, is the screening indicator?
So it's 0.095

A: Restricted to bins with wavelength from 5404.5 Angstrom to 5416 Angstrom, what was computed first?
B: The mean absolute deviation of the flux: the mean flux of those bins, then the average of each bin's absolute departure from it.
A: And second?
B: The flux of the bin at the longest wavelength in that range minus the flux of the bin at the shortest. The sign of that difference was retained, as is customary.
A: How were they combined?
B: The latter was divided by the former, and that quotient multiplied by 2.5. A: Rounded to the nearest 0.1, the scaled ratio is 3.5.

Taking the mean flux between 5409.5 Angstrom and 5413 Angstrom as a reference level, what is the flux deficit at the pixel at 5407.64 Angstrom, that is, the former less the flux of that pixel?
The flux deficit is -0.13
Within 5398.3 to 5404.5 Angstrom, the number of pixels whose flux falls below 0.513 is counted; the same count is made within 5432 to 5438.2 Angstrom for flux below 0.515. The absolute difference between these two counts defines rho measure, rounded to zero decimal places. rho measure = 0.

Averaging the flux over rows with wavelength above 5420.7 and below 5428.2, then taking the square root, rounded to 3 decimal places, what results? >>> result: 0.770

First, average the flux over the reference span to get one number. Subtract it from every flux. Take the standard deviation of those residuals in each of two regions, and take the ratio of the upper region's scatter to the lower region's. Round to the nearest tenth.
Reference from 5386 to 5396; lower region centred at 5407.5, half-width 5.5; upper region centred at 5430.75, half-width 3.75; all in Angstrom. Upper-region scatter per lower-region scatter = 1.1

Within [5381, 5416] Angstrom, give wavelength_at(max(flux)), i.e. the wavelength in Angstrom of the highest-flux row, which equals 5389.00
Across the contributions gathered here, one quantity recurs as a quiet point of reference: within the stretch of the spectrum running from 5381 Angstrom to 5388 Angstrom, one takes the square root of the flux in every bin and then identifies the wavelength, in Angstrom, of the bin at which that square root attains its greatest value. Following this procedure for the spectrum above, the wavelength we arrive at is 5387.76 Angstrom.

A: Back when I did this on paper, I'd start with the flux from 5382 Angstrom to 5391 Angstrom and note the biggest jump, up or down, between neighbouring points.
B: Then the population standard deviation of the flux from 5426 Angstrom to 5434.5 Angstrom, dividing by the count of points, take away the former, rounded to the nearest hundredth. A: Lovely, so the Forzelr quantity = -0.07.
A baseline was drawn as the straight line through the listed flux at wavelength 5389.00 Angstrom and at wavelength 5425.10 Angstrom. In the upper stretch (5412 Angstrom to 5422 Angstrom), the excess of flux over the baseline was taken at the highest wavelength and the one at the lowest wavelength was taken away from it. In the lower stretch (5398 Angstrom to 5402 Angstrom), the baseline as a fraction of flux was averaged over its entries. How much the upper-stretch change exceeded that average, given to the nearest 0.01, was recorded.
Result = -1.37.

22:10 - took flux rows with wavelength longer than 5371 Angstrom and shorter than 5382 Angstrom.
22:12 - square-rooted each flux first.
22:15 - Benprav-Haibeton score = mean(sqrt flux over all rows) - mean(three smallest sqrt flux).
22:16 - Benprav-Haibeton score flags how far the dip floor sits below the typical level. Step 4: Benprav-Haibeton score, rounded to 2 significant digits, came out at 0.056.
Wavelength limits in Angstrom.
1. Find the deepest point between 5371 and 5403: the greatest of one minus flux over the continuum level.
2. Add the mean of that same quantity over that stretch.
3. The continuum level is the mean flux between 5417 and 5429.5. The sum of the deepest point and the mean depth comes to 0.51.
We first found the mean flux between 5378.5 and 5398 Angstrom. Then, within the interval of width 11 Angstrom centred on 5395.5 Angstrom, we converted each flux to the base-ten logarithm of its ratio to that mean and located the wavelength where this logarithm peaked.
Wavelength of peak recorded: 5392.72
